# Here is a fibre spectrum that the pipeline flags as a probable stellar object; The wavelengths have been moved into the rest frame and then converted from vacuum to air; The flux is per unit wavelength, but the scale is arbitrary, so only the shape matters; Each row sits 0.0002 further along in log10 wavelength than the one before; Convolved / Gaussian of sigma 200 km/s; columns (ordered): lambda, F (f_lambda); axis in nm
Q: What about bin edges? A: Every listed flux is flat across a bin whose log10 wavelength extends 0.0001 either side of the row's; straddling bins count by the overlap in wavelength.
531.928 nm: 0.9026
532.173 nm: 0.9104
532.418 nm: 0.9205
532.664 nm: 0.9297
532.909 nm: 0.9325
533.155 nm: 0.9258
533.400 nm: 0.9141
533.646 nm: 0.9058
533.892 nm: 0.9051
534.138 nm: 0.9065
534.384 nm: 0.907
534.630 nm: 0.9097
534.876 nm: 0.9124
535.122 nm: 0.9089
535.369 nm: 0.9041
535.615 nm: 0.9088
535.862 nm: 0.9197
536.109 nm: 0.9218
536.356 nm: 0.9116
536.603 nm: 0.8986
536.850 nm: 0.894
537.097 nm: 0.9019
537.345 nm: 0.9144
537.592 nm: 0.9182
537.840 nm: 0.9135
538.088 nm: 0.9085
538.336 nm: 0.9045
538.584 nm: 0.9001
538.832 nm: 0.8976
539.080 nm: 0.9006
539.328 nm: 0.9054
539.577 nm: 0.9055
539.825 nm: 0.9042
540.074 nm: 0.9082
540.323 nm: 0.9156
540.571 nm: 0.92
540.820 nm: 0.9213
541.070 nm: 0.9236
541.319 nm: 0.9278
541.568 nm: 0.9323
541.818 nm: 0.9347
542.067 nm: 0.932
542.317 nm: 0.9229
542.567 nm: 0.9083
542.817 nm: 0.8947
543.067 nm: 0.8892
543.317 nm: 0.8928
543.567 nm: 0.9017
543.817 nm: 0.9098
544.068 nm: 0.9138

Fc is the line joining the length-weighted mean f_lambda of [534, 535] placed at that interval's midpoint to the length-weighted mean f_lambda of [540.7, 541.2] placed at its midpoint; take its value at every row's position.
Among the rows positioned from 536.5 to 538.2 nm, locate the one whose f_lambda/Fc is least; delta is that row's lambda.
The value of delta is 536.850 nm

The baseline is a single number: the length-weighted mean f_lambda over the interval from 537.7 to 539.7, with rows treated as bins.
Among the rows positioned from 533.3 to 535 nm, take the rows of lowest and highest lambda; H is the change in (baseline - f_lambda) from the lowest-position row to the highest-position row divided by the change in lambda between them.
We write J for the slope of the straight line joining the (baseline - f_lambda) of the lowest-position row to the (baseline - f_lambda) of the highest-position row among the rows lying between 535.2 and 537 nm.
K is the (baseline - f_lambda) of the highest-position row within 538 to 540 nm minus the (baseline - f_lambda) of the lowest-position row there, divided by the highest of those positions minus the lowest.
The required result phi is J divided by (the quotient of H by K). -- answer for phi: 0.015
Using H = 0.001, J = 0.007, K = 0.002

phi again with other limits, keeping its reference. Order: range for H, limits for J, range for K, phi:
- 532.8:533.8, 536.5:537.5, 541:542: 0.009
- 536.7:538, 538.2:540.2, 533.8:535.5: 0.000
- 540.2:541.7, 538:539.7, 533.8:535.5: 0.000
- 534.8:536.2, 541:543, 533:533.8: -0.088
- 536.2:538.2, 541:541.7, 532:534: -0.030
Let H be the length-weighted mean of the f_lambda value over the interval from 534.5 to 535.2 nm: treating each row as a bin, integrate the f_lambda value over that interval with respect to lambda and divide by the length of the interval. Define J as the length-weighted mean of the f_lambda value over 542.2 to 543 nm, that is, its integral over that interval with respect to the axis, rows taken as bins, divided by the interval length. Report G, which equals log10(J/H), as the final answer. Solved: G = -0.0022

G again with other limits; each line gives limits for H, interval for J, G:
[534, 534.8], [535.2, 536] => 0.0010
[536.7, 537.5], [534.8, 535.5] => 0.0022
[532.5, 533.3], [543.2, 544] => -0.0121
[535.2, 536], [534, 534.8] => -0.0010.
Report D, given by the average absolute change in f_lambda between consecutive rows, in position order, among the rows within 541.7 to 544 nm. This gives 0.0083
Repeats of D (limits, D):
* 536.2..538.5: 0.0069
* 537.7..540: 0.0031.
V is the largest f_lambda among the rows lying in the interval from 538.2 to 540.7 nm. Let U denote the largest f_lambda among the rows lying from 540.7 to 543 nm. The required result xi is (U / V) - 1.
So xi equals 0.0160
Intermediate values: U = 0.9347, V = 0.92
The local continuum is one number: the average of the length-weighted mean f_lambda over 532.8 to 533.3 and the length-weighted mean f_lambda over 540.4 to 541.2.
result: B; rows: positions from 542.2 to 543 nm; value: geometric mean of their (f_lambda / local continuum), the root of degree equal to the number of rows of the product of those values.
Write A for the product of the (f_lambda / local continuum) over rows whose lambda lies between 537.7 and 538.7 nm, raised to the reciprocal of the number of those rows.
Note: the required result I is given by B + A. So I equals 1.96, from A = 0.98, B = 0.982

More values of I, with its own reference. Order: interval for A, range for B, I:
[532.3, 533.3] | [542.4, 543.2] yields 1.97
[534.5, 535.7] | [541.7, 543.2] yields 1.97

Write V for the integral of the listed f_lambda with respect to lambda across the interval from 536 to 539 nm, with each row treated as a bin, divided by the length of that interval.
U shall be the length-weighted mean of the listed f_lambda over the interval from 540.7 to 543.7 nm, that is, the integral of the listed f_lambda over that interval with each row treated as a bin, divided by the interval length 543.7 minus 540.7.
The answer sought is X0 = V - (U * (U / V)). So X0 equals -0.016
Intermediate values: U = 0.915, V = 0.907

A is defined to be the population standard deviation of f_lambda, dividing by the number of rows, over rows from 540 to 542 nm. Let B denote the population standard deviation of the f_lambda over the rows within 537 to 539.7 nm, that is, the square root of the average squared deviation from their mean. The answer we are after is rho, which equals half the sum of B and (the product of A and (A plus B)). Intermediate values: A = 0.008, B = 0.0063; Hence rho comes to 0.0032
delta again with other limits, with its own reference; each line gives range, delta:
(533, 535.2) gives 533.892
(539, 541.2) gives 539.080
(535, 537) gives 536.850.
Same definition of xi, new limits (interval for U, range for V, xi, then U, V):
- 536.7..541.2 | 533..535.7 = -0.0024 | 0.9236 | 0.9258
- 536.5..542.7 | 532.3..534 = 0.0024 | 0.9347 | 0.9325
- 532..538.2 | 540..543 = -0.0024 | 0.9325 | 0.9347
